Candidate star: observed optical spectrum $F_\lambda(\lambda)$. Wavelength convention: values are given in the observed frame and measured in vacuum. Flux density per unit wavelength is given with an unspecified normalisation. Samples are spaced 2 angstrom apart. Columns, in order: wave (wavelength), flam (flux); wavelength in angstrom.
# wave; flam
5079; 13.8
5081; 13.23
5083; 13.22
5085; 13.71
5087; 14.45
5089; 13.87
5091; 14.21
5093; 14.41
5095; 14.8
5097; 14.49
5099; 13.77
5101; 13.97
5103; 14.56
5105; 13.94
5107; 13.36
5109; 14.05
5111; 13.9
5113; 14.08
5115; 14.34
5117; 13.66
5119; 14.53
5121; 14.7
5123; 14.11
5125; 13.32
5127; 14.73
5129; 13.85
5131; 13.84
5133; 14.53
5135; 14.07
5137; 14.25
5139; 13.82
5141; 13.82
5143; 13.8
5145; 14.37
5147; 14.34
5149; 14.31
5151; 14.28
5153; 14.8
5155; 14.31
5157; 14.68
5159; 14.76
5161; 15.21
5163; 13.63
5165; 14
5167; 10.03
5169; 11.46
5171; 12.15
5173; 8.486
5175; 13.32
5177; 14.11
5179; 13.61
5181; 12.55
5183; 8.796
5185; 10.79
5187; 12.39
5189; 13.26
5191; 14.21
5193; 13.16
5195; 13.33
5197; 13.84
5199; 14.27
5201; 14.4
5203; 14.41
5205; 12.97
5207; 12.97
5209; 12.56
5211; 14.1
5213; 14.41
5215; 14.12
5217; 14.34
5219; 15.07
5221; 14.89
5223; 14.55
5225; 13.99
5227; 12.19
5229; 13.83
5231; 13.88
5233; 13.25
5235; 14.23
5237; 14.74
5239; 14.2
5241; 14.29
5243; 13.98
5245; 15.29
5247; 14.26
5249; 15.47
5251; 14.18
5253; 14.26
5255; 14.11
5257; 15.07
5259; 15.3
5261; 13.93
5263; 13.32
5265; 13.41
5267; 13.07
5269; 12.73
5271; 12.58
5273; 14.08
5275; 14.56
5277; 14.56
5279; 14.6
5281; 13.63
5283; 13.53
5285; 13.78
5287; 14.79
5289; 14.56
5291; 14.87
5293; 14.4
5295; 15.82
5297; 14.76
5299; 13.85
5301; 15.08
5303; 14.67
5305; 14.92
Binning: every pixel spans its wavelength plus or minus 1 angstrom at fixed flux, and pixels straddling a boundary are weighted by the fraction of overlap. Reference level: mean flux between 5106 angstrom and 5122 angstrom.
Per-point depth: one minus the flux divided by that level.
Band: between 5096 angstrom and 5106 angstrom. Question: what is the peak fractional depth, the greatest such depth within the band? 0.022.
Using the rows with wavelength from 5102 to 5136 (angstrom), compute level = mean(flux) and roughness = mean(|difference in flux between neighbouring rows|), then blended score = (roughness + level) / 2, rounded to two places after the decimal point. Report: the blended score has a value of 7.33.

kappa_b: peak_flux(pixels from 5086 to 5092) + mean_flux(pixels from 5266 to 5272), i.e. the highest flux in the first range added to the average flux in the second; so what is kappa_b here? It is 27.2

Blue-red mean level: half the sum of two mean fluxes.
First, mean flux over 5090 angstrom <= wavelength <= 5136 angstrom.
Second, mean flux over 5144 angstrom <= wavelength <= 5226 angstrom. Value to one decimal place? 13.8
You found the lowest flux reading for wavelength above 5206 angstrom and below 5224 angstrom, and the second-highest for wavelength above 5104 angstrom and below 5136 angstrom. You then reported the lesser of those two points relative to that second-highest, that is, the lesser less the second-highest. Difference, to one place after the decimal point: -2.1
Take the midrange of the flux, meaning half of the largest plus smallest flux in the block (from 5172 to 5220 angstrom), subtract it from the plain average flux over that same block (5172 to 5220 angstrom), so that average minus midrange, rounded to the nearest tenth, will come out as 1.4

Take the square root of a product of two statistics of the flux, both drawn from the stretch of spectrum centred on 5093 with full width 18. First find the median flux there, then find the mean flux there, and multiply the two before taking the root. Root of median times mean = 14.2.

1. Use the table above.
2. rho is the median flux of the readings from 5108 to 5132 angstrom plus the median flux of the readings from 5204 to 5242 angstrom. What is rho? 28.2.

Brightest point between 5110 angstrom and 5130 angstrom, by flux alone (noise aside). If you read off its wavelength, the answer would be 5127 angstrom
